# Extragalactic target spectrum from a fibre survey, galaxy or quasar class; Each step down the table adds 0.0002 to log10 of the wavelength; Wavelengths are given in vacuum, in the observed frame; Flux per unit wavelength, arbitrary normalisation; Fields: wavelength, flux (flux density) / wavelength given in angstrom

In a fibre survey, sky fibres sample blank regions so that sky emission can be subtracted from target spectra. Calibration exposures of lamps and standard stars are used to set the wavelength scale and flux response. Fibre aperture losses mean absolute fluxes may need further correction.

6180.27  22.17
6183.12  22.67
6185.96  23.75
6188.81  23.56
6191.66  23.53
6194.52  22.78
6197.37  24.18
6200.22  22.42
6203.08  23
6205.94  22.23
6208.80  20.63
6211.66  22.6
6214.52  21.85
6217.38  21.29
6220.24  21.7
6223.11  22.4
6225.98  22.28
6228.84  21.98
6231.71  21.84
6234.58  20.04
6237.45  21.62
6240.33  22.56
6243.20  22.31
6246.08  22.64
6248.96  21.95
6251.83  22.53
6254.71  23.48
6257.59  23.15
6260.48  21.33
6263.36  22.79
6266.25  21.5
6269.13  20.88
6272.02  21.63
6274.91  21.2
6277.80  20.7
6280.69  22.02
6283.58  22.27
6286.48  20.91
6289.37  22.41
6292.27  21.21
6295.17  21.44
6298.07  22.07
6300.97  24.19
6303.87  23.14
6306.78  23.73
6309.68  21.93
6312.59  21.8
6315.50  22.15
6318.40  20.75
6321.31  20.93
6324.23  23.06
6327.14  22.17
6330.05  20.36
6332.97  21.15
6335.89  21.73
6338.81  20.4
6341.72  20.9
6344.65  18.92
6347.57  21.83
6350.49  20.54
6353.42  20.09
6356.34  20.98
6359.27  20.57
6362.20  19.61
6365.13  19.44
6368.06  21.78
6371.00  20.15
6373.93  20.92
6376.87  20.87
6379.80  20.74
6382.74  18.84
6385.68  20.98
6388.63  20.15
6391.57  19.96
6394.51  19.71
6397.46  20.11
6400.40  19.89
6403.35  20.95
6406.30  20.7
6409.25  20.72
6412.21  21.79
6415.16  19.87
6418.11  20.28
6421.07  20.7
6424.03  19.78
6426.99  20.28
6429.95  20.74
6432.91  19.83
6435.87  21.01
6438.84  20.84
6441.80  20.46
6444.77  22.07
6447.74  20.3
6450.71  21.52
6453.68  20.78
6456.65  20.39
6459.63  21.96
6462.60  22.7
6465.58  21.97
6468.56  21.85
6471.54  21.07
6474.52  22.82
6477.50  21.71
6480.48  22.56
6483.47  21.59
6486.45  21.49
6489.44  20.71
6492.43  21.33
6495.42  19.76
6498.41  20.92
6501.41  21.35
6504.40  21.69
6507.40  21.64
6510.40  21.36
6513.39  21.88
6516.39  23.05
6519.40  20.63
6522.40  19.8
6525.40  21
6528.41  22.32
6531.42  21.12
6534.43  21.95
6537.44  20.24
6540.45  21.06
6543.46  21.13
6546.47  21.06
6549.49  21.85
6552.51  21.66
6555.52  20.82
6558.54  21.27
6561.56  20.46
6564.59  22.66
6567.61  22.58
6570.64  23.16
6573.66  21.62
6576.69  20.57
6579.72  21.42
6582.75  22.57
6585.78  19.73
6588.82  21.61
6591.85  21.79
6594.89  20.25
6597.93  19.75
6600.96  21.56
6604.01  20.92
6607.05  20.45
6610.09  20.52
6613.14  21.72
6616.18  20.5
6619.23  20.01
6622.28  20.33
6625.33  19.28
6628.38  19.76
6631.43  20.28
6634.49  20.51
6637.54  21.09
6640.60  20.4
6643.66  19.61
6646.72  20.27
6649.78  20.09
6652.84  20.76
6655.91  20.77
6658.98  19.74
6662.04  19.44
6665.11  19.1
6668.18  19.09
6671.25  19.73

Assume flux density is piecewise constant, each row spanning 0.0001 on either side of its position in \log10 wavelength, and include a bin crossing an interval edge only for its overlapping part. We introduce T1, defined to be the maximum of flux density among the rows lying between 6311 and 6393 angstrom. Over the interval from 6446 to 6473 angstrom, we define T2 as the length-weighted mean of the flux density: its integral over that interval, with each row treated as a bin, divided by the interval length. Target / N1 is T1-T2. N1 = 1.7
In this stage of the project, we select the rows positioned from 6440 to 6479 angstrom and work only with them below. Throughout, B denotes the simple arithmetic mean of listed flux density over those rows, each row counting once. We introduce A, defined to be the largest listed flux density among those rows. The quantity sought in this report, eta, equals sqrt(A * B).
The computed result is 22.2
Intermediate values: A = 22.82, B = 21.5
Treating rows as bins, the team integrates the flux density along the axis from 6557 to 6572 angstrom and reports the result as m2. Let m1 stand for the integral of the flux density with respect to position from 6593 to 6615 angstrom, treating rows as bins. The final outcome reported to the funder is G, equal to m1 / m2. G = 1.4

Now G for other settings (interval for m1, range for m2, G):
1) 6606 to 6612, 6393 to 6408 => 0.4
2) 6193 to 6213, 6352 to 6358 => 3.7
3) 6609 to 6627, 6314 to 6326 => 1.4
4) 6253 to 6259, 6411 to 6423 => 0.6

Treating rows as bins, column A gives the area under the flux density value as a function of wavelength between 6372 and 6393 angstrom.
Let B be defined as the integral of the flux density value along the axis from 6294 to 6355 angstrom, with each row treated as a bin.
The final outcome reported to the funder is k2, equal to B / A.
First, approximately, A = 427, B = 1317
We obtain 3.1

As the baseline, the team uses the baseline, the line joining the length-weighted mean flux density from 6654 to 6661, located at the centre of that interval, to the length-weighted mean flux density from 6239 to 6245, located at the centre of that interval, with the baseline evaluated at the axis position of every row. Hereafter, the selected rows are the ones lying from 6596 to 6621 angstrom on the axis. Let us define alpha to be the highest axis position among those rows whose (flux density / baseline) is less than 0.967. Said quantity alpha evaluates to 6597.93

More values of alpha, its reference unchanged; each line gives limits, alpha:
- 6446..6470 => 6456.65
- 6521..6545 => 6522.40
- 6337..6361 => 6359.27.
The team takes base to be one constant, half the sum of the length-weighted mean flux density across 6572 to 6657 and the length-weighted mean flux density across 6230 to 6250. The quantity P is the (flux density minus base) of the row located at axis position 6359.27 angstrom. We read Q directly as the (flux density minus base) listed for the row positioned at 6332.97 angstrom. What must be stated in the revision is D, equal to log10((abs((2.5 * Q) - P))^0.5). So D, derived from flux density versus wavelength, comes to -0.2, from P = -0.7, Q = -0.1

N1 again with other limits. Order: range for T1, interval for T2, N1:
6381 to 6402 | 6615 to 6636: 0.9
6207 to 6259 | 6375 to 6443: 3.1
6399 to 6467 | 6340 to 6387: 2.3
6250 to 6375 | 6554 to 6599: 2.8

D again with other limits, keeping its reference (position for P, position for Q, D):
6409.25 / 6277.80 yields 0.0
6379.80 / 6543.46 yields -0.3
